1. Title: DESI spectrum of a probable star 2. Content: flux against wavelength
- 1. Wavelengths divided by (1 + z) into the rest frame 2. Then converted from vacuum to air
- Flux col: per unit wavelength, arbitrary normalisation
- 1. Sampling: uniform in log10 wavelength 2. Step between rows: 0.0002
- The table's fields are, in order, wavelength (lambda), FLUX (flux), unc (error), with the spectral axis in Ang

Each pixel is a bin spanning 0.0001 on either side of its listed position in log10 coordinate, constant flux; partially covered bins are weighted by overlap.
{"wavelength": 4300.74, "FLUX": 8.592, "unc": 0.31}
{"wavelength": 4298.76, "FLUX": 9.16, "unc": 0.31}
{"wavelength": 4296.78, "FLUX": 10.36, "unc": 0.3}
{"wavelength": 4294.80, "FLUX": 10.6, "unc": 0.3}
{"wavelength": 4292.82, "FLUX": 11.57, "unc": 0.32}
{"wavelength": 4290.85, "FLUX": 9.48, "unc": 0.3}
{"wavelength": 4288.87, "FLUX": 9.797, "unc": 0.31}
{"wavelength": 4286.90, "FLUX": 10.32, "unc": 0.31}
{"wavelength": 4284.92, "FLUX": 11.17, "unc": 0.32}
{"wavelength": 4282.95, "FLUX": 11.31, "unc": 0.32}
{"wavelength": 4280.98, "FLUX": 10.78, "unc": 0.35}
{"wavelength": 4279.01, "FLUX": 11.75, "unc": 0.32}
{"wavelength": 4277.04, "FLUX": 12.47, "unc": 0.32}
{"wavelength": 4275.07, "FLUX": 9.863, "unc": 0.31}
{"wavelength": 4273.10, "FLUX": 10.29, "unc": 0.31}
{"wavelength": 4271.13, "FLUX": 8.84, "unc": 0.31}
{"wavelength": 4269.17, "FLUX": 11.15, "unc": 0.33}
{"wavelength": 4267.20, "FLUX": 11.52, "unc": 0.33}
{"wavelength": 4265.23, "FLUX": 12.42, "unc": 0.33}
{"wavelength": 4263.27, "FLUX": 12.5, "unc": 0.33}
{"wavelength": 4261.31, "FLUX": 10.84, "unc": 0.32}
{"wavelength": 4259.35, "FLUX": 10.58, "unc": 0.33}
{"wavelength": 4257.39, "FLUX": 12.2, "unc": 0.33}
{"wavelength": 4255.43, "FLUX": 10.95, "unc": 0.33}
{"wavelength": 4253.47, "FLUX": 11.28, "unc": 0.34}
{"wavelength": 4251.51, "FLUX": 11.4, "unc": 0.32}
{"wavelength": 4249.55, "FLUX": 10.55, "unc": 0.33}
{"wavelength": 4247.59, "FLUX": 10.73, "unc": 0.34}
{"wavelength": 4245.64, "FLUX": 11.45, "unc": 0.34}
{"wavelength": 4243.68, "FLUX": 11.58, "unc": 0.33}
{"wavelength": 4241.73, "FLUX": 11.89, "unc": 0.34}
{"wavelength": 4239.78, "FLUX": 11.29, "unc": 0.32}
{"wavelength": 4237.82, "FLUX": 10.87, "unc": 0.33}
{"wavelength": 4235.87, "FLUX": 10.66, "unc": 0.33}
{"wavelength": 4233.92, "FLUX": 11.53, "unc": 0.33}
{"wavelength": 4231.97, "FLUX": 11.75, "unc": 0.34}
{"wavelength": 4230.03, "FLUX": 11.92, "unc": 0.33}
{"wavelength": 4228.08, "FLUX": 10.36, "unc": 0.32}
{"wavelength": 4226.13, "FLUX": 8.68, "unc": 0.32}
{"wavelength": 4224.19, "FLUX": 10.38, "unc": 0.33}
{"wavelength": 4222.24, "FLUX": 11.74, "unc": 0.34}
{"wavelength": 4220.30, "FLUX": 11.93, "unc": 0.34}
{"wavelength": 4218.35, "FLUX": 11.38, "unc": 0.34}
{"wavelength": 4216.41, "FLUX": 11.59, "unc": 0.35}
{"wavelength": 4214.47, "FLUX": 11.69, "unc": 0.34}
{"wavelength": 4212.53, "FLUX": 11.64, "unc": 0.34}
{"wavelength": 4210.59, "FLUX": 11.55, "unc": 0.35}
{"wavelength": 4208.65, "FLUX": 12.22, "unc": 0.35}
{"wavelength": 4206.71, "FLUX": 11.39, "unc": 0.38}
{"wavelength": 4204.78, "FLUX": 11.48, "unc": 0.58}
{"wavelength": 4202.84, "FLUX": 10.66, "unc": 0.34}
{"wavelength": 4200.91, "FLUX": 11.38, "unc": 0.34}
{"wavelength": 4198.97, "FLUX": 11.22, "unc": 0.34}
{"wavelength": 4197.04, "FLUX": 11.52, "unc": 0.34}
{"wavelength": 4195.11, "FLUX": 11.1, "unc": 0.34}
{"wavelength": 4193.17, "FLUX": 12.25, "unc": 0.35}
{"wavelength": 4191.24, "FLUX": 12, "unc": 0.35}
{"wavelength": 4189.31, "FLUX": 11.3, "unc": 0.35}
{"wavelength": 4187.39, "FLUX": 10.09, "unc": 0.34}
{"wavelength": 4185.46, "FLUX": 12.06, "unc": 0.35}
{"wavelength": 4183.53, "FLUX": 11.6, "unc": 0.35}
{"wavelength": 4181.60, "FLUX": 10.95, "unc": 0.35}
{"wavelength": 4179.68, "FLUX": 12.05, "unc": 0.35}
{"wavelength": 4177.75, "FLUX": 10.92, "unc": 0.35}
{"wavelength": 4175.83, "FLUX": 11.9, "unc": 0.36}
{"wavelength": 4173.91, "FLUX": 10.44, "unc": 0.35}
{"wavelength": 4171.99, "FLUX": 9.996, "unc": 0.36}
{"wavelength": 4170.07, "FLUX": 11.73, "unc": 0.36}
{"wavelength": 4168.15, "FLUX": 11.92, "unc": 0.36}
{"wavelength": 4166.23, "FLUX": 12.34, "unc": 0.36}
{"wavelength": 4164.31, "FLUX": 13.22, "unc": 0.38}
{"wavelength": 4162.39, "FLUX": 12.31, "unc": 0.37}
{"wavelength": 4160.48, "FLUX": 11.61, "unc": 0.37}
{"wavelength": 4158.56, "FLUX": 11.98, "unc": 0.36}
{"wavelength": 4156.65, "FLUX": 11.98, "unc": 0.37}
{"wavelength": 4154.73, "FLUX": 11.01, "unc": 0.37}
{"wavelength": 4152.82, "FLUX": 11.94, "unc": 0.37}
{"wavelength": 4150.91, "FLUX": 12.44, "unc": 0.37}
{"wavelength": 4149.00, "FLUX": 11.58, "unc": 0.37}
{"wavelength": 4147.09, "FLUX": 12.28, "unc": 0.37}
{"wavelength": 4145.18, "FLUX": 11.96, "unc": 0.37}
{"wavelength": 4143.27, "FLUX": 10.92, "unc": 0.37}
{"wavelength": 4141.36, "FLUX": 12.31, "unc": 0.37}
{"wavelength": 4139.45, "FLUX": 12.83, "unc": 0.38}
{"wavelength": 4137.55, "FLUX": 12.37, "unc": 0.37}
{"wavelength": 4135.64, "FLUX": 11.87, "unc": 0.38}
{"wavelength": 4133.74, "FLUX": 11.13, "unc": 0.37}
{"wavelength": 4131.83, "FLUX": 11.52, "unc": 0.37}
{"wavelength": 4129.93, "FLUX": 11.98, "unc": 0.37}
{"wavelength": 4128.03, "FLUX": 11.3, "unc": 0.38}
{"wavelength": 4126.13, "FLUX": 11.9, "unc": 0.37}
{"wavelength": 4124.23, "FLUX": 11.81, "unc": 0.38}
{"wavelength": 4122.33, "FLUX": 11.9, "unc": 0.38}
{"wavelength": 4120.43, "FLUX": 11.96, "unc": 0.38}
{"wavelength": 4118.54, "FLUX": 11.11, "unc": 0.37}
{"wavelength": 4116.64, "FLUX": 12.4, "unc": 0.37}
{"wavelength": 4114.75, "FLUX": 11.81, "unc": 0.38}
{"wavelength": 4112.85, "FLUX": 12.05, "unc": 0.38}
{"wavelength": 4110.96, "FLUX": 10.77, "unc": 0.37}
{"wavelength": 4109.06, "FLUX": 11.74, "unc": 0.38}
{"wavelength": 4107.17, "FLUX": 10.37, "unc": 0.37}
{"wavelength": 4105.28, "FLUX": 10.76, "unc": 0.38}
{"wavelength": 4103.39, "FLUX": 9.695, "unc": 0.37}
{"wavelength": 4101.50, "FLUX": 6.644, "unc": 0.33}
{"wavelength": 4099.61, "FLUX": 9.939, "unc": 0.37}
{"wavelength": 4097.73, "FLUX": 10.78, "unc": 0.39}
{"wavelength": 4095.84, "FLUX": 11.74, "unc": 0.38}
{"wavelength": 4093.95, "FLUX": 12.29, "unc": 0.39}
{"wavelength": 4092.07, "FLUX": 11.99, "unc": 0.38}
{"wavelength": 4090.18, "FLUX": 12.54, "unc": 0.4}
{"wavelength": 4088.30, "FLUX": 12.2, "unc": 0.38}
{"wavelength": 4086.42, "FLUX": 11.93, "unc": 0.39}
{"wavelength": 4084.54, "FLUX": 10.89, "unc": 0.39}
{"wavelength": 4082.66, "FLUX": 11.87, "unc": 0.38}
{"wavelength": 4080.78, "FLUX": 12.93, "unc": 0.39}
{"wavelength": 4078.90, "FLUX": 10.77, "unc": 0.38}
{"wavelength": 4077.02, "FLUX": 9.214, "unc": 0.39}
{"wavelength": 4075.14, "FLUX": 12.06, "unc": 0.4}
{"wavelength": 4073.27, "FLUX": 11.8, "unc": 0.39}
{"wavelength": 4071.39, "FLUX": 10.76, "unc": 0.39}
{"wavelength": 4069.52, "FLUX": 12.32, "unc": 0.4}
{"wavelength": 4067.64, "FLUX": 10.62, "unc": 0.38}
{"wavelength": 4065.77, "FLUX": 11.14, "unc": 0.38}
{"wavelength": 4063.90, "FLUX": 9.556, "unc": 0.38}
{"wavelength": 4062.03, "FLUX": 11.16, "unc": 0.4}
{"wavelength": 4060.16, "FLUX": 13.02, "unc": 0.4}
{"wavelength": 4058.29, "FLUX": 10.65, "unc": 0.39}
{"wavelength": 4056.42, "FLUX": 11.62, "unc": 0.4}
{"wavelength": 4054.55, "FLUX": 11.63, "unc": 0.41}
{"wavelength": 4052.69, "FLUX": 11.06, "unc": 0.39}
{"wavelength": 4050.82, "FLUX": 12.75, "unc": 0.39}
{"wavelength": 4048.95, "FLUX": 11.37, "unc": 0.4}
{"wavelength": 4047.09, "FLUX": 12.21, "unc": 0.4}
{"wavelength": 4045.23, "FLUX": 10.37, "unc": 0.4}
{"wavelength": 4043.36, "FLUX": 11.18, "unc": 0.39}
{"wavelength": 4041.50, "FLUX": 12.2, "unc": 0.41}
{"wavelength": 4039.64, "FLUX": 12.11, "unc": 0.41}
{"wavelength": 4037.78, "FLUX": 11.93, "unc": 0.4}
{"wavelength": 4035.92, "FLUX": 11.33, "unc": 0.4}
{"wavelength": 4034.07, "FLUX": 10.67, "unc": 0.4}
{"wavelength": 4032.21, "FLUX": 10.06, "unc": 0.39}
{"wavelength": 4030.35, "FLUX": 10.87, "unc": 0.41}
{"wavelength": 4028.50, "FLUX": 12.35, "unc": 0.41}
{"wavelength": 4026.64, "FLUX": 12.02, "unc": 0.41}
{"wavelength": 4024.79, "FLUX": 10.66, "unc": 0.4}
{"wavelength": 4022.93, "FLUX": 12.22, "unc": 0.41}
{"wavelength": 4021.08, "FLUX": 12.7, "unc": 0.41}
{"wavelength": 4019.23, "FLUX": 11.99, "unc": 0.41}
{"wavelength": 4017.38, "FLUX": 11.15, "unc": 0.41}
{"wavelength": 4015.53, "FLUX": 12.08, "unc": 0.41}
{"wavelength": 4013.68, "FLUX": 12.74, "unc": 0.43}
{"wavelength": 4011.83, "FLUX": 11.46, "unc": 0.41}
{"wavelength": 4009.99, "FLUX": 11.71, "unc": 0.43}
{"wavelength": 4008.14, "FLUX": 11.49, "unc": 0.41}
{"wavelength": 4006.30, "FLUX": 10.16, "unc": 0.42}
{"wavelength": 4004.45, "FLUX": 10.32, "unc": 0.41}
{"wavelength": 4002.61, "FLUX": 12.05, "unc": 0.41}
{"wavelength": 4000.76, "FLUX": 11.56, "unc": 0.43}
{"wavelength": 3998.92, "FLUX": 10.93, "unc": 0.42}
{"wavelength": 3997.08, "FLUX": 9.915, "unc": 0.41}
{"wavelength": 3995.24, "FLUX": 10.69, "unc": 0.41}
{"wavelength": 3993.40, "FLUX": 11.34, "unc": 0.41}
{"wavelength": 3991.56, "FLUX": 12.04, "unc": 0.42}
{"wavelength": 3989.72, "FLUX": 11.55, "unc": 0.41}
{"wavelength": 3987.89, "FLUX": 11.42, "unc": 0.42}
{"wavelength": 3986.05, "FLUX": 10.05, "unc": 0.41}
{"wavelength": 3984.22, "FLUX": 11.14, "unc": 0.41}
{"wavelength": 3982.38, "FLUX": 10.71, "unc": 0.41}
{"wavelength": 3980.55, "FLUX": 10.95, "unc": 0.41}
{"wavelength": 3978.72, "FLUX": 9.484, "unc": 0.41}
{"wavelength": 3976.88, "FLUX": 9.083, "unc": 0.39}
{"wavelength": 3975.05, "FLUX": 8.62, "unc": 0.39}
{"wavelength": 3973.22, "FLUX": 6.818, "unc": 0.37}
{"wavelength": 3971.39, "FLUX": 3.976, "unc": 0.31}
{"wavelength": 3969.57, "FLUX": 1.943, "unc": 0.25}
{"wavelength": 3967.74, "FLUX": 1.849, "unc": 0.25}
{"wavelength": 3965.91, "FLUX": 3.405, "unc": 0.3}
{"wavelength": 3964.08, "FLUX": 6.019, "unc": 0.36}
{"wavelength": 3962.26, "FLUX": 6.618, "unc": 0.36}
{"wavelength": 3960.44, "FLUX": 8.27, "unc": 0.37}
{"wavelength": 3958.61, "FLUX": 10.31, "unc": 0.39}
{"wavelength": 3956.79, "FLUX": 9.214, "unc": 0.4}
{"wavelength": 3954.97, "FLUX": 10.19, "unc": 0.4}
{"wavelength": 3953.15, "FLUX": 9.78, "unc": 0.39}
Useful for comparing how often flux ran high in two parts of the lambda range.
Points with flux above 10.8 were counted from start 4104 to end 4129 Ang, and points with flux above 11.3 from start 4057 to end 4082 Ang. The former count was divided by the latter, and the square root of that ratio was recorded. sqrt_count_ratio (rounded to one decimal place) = 1.4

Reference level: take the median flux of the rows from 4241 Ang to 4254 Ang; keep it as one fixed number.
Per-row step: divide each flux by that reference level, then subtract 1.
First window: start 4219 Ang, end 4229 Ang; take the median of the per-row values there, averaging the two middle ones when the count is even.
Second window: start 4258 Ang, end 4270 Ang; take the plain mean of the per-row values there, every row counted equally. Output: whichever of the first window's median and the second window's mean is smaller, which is -0.09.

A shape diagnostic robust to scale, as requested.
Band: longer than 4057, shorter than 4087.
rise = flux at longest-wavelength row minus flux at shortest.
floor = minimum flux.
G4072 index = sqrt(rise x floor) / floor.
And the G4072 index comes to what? 0.37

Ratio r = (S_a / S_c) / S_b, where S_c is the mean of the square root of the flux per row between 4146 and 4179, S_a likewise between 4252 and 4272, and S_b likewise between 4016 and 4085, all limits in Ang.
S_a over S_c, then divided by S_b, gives 0.289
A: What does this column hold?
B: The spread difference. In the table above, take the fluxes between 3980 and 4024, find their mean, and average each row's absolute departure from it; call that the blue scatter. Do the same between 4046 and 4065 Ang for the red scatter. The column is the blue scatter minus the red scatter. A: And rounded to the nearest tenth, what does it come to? -0.1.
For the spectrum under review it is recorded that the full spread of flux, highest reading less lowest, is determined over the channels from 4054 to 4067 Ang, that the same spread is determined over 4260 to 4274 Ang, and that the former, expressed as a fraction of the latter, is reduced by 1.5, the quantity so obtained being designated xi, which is -0.55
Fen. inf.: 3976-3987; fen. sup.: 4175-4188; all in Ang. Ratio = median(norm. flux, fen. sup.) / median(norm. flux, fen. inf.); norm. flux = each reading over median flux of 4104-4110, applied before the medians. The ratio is 1.12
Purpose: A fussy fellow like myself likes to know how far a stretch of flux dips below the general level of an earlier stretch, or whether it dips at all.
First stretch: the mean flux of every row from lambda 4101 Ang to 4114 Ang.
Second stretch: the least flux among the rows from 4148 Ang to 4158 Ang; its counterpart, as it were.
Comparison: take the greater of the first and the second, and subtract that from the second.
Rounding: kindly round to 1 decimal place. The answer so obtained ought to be 0.0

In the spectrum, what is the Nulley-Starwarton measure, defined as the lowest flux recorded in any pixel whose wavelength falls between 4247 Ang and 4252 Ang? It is 10.55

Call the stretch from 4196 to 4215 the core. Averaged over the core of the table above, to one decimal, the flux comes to 11.5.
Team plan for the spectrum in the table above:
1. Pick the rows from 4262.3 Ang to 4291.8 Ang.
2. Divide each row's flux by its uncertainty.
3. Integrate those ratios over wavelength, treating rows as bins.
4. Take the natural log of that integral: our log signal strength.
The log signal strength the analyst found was 6.91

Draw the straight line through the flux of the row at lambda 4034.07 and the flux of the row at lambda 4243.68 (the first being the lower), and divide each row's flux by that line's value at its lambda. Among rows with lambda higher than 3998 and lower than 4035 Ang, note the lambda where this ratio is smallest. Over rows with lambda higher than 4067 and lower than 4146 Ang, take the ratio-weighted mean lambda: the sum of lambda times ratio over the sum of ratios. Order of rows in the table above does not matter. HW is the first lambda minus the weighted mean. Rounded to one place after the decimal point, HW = -74.3 Ang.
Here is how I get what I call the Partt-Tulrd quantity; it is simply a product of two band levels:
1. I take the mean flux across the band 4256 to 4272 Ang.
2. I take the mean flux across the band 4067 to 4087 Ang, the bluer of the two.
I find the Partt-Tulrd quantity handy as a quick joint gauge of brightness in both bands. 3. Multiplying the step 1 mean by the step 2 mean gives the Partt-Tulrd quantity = 128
